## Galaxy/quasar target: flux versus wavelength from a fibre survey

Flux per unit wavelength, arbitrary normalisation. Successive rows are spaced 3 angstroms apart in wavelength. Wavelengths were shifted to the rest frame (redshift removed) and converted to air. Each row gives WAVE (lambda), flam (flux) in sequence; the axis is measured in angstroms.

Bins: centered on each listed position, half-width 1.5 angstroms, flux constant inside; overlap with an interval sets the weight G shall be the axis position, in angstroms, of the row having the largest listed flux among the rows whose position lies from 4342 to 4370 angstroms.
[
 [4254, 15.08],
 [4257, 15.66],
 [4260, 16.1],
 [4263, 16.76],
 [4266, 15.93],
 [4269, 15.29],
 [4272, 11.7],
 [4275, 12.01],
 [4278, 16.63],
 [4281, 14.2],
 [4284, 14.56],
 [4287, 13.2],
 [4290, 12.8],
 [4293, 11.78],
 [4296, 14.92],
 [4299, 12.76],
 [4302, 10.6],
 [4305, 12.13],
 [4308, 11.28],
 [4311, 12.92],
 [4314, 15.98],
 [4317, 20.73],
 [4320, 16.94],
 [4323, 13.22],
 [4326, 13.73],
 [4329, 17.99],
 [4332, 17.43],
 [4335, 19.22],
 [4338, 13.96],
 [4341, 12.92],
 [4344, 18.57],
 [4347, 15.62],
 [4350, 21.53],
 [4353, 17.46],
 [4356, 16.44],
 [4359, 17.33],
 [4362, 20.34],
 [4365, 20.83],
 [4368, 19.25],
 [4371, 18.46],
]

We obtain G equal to 4350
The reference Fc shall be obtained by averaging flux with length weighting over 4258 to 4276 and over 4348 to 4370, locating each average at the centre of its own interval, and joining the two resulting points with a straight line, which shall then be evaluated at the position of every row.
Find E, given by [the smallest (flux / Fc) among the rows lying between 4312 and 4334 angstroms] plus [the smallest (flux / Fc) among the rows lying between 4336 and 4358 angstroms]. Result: 1.478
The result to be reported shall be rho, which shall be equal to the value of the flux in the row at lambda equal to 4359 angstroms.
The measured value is 17.33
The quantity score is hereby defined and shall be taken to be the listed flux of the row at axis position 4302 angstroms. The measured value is 10.6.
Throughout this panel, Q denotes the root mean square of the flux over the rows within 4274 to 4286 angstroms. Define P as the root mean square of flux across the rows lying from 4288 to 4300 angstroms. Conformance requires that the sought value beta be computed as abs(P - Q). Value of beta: 1.3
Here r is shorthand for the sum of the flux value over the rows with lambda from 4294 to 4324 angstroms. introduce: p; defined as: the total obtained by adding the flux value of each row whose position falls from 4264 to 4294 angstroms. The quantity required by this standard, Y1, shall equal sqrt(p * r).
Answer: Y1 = 140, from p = 138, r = 141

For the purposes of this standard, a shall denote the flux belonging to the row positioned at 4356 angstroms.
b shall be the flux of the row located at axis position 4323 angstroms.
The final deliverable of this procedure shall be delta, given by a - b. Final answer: 3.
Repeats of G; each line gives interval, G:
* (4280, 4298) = 4296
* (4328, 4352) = 4350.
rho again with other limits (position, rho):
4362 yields 20.34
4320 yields 16.94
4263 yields 16.76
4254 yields 15.08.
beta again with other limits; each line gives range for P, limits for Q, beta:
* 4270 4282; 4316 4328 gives 2.7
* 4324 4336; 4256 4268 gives 1.1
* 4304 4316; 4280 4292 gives 0.5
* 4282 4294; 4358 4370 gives 6.4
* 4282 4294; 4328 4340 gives 4.1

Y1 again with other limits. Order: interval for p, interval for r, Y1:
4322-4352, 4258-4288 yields 155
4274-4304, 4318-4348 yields 146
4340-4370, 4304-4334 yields 166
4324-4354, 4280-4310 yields 147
